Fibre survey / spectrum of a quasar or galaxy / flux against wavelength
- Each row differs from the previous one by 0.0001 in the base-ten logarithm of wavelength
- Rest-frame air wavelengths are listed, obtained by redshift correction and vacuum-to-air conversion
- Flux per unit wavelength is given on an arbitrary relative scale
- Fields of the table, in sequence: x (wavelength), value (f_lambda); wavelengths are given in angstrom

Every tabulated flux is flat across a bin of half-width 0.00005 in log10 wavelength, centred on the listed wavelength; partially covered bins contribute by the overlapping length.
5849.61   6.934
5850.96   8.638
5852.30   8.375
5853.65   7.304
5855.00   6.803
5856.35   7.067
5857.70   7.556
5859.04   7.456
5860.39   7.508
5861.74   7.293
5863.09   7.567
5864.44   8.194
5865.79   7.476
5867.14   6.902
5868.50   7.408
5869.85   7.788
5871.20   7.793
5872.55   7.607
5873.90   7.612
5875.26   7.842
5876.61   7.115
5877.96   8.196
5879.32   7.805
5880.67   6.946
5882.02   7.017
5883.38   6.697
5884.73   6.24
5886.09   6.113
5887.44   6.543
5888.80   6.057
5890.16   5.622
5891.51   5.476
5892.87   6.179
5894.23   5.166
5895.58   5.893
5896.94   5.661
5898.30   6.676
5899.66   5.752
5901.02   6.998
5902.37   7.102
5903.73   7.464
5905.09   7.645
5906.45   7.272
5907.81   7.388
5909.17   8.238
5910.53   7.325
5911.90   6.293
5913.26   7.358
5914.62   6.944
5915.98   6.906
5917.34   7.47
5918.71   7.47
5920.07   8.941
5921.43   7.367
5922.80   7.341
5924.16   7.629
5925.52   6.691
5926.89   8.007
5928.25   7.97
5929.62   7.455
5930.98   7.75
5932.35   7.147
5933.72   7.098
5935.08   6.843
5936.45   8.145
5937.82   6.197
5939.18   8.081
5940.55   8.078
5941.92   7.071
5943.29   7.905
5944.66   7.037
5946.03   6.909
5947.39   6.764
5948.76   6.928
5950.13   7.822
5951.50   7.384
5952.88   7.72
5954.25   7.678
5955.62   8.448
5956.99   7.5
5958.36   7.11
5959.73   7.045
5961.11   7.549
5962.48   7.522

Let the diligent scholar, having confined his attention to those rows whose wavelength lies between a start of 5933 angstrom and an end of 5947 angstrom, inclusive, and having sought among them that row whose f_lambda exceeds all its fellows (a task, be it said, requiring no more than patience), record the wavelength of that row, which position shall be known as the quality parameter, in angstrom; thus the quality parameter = 5936.45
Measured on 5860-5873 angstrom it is 5864.44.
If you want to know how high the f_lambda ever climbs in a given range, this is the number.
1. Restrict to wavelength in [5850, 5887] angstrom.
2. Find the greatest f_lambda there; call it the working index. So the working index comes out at 8.638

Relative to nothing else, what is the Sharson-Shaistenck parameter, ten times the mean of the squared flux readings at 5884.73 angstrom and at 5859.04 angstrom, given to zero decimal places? 473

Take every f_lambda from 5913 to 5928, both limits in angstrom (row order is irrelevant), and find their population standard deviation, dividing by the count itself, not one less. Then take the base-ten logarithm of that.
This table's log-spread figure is -0.24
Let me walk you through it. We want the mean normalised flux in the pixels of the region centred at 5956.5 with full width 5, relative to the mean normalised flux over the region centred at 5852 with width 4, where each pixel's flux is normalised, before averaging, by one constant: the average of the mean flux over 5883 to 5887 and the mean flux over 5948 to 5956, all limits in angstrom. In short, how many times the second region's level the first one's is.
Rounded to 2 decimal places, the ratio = 0.95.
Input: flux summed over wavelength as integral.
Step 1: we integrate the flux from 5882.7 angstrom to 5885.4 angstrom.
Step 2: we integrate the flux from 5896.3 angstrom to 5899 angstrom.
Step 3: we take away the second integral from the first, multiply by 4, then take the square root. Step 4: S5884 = 1.8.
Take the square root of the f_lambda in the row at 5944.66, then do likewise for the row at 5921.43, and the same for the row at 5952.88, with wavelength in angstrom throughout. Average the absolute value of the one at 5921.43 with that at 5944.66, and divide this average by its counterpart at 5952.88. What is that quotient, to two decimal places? 0.97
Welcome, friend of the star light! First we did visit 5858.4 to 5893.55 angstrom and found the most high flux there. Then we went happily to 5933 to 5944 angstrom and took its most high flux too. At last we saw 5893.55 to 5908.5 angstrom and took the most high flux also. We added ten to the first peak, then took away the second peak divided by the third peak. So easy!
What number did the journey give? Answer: 17.1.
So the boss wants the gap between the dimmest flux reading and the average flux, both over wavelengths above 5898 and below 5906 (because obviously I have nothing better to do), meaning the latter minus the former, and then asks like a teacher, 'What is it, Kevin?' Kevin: 1.2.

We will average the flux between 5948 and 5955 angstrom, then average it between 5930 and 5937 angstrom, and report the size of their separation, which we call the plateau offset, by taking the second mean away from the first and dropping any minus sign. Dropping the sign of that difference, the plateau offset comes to 0.11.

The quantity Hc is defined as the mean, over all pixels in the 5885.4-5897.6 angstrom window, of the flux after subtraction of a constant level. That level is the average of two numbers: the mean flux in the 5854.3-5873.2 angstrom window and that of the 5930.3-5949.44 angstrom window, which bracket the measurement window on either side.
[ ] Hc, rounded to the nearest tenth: -1.5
